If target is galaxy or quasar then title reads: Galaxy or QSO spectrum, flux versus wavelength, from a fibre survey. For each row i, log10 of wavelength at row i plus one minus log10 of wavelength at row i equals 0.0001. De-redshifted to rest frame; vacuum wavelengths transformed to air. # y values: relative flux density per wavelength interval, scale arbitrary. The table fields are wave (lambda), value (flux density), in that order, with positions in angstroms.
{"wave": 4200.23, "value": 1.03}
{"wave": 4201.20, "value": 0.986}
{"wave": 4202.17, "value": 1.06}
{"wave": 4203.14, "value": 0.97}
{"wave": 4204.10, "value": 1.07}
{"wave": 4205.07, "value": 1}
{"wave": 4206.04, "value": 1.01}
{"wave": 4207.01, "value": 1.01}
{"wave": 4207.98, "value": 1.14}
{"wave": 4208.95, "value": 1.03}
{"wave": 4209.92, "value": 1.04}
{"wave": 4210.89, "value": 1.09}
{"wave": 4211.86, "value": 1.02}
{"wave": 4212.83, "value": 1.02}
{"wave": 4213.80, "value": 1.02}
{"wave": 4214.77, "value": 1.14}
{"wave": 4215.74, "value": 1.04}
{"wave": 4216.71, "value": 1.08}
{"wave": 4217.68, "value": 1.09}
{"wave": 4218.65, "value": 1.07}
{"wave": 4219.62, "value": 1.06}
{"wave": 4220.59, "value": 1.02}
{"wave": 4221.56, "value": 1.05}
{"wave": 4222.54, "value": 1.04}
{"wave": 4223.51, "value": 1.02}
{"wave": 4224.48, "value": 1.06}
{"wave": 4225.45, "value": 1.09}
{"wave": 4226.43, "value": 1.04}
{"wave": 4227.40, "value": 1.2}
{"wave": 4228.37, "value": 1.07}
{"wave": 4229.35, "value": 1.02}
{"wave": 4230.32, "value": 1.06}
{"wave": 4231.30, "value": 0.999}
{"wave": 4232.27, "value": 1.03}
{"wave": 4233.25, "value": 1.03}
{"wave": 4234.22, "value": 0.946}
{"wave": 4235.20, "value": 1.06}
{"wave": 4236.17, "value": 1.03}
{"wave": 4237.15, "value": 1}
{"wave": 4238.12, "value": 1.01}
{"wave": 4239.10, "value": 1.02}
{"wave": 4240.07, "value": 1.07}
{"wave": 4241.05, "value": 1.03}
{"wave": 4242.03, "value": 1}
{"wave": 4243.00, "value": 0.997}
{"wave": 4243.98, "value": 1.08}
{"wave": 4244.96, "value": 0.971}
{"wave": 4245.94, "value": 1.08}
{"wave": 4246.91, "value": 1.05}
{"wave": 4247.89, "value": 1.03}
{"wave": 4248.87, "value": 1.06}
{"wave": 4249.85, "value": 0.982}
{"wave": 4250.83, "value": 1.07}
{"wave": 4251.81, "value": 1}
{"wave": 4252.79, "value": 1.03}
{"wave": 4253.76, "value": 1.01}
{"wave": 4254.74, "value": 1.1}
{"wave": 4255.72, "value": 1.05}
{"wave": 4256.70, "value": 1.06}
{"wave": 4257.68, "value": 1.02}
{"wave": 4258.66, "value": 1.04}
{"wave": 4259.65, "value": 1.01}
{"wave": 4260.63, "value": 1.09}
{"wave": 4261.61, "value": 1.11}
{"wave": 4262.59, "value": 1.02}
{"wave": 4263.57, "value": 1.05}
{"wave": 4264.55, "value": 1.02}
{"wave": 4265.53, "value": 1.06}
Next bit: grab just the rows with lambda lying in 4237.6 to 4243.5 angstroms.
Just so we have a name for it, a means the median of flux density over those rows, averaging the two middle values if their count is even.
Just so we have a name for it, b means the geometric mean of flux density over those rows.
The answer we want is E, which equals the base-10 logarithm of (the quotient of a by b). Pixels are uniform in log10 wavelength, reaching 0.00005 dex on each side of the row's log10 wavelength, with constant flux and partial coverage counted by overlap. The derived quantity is -0.0025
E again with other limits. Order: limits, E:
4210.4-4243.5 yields -0.0037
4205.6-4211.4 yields -0.0072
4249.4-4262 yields -0.0014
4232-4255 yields 0.0009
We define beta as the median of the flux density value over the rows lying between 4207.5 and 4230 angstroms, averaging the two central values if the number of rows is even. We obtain 1.05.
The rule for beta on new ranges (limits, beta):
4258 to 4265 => 1.04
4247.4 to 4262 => 1.04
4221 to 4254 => 1.03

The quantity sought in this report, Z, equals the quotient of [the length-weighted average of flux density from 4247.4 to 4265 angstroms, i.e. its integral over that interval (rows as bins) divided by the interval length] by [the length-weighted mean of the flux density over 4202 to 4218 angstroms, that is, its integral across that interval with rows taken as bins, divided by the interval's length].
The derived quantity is 0.99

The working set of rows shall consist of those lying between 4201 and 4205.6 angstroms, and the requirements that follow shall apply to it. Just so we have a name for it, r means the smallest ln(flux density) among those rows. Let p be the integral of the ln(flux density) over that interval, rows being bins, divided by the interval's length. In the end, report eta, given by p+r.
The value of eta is -0.012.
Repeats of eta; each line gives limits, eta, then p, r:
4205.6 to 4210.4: 0.054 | 0.044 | 0.010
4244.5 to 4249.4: 0.007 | 0.037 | -0.029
